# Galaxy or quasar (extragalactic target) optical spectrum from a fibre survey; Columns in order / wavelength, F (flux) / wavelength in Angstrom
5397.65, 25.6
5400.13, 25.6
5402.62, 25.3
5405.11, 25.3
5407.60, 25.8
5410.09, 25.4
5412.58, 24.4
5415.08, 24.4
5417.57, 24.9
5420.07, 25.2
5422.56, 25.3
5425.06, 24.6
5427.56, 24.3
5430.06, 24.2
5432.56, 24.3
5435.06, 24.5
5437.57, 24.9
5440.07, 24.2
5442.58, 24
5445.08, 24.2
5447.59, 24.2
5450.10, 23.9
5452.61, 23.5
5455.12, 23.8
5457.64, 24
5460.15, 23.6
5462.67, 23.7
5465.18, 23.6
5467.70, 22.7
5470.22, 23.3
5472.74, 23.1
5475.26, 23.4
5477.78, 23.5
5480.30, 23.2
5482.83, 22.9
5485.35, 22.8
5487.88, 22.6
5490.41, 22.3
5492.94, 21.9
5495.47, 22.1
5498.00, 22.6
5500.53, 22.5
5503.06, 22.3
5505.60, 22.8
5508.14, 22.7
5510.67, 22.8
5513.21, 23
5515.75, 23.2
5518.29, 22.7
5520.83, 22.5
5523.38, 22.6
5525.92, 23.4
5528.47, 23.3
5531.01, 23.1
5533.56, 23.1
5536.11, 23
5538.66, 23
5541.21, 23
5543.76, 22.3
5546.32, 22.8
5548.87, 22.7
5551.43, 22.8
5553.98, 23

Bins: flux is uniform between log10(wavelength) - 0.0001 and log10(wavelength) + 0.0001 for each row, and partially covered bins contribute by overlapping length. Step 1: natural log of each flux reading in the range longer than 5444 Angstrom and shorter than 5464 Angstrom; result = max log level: 3.19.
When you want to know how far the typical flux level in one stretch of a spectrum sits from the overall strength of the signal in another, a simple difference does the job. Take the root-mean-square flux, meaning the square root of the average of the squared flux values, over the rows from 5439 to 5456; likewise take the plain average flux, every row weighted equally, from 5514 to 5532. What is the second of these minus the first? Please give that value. -1.0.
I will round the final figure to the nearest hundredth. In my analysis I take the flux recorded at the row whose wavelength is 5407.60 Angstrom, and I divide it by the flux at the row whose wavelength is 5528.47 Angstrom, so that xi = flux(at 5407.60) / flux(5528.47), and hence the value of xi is 1.11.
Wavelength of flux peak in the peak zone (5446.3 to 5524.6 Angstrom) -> 5447.59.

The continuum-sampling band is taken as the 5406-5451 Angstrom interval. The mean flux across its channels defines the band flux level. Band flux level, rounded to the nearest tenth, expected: 24.6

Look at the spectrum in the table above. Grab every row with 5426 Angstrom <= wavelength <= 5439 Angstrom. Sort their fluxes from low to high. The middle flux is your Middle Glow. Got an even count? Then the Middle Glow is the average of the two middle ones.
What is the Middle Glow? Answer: 24.3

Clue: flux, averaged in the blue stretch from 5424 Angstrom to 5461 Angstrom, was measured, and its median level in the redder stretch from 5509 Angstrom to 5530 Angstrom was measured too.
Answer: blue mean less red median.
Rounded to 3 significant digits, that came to 1.25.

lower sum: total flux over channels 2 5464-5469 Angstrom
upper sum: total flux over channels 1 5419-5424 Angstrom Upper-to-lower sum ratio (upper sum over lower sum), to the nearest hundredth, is 1.09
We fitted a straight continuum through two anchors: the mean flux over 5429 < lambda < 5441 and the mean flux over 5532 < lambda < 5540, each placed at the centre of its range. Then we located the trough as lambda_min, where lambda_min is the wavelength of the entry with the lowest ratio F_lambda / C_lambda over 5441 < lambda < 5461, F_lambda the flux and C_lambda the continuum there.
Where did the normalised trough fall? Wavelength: 5452.61 Angstrom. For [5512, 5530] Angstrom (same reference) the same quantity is 5520.83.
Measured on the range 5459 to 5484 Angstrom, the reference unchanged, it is 5467.70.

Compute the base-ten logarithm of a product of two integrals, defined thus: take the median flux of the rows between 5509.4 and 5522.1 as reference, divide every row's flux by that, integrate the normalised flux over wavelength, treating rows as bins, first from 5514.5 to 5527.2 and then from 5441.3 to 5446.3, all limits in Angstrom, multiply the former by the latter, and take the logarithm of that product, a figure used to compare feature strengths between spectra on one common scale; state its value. 1.83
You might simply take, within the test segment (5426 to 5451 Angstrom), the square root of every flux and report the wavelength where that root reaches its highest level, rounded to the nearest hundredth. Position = 5437.57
